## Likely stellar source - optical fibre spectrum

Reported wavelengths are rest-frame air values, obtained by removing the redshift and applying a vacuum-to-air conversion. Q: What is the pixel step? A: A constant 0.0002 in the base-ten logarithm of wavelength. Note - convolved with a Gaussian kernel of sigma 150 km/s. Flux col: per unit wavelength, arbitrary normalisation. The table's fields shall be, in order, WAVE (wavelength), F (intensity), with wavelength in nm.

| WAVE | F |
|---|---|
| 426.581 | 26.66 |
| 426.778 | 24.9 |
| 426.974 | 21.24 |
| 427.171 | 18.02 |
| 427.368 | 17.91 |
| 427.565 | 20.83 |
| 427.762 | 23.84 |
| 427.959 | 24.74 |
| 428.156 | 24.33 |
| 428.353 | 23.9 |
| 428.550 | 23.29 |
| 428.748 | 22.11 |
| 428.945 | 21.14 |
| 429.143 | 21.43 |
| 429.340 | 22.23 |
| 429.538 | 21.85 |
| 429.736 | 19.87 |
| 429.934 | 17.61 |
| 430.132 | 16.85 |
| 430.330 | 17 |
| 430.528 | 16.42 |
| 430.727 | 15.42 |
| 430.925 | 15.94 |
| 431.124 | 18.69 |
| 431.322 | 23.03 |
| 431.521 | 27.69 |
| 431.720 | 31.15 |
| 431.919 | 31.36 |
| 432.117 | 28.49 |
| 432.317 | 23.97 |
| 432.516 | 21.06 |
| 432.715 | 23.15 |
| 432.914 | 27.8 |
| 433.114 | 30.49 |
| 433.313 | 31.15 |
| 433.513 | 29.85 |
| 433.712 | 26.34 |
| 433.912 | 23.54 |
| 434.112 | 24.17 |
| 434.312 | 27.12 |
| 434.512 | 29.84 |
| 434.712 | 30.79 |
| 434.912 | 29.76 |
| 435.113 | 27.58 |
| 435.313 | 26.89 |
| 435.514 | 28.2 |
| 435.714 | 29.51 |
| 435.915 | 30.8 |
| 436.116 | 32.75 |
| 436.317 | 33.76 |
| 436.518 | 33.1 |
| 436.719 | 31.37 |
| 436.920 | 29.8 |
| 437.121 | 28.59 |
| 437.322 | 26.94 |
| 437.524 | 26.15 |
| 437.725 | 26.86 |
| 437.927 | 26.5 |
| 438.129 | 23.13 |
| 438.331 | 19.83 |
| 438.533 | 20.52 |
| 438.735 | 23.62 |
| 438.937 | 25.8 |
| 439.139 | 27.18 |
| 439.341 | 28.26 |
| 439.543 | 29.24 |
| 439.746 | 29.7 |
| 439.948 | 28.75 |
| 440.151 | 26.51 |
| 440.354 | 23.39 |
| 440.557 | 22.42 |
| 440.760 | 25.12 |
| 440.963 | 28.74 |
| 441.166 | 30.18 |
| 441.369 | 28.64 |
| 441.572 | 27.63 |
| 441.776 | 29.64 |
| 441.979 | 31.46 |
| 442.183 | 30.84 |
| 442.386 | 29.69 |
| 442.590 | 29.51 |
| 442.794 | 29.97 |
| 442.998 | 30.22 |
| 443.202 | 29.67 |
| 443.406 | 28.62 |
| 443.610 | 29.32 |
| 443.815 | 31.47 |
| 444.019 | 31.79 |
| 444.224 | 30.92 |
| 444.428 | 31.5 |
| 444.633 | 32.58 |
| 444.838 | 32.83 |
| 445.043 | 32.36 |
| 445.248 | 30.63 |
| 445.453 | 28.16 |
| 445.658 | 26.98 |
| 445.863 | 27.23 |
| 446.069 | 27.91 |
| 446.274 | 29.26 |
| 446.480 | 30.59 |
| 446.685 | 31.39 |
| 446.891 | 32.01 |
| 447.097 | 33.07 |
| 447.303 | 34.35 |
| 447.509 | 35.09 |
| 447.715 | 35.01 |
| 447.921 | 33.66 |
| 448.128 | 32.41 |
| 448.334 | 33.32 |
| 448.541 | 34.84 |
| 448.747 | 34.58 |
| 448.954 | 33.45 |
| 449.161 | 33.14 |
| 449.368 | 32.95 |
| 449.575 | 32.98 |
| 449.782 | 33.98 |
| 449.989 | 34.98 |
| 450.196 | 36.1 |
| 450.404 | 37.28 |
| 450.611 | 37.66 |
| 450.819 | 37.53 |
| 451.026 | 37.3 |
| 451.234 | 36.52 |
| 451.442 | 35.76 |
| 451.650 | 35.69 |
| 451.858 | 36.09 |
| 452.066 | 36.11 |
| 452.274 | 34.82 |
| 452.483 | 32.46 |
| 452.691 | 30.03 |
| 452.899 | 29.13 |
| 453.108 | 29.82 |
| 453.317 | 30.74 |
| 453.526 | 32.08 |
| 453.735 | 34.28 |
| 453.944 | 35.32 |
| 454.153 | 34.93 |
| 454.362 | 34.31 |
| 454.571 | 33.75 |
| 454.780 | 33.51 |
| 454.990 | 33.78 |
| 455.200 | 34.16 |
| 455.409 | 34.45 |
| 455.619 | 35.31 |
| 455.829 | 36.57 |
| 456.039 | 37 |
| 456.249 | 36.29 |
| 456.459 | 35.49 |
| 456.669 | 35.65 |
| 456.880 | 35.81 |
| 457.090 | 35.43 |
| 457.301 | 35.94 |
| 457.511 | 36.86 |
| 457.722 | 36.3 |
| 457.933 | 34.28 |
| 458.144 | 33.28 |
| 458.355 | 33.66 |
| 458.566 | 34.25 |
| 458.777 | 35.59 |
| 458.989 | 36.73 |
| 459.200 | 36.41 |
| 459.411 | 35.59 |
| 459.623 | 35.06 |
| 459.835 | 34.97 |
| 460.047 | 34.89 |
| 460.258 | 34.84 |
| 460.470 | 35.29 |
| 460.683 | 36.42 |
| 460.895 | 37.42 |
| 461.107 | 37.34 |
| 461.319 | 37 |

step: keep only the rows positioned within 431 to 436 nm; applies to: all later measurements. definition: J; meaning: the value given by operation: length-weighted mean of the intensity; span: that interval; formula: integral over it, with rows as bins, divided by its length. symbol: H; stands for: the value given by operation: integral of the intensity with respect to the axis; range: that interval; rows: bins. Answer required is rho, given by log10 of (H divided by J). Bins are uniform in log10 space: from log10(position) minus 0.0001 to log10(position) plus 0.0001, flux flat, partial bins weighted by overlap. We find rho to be 0.699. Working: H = 136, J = 27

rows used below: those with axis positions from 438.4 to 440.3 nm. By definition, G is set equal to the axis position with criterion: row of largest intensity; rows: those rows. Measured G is 439.746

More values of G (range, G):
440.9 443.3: 441.979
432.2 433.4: 433.313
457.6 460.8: 458.989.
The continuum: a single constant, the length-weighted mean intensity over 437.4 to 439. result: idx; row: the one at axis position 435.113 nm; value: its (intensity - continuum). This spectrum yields 4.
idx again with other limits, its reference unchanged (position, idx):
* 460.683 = 12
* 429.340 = -2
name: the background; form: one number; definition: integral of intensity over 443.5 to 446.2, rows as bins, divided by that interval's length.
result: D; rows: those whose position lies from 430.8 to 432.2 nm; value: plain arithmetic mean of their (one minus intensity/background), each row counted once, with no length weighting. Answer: 0.17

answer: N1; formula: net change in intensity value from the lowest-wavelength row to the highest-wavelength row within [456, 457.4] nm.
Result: -1.1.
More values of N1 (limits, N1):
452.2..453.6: -2.7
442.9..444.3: 0.7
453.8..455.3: -1.2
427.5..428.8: 1.3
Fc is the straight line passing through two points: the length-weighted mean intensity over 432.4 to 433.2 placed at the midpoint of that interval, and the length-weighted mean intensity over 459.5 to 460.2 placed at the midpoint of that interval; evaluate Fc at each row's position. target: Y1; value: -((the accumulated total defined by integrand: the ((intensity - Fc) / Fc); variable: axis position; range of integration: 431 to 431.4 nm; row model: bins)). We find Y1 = 0.07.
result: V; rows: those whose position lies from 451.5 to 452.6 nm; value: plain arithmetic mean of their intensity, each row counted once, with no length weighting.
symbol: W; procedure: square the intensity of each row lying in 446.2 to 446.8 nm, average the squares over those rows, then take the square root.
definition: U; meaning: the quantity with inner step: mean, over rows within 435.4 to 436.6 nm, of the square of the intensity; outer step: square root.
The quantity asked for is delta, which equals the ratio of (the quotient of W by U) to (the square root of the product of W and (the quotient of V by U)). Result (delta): 0.166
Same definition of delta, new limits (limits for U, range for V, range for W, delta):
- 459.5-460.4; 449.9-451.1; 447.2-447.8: 0.165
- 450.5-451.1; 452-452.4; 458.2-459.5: 0.163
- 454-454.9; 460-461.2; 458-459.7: 0.169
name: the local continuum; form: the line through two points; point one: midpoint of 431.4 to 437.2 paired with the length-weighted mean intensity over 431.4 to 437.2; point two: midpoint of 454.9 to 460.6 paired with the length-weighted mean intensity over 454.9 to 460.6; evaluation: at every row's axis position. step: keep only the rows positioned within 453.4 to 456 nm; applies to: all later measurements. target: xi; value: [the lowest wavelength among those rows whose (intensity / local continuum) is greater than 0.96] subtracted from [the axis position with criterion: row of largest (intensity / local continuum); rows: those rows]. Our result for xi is 2.09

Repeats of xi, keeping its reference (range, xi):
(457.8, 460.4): 1.06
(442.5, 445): 2.04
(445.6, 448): 0.82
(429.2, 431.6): 0.00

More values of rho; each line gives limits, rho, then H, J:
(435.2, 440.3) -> 0.708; 141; 28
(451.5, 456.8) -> 0.724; 181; 34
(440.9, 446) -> 0.708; 153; 30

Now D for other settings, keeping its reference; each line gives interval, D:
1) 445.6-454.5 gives -0.10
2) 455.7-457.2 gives -0.19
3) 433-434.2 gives 0.09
